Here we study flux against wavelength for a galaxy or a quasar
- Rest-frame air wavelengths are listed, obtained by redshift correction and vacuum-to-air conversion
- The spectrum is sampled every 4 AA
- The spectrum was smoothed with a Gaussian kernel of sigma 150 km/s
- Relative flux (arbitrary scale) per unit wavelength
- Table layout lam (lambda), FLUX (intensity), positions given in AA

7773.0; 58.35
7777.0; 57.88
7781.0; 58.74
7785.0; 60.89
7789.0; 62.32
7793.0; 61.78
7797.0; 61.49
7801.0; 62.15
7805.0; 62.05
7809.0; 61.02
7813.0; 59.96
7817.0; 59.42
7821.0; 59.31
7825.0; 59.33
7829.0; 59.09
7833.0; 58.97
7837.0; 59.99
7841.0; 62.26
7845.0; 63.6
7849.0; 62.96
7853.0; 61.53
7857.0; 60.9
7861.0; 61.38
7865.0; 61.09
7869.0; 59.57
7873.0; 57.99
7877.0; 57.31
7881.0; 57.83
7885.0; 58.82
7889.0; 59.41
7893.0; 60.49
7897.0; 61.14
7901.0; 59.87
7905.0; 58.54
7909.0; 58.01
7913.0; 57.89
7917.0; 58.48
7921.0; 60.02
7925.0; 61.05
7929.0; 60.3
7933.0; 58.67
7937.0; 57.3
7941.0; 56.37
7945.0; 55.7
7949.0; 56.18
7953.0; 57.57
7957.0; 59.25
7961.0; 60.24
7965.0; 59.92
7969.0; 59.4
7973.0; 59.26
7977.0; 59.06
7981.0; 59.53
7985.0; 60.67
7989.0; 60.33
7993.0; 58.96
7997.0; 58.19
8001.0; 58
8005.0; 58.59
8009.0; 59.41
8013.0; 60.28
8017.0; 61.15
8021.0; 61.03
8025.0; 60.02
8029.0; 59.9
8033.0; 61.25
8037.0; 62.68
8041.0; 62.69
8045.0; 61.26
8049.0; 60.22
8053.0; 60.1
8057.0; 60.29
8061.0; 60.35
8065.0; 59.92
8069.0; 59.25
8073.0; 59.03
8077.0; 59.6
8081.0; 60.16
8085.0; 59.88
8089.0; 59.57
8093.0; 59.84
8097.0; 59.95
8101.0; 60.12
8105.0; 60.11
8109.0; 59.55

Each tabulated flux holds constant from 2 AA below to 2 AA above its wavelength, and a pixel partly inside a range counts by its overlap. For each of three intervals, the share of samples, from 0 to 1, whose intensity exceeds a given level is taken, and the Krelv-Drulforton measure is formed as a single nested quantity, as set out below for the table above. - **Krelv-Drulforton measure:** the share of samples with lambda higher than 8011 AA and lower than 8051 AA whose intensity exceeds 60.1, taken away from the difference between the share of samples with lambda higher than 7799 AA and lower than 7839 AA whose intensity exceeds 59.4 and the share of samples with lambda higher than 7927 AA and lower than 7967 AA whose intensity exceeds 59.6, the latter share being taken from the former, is -0.50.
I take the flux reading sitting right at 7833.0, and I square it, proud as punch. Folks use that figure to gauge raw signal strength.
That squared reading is 3477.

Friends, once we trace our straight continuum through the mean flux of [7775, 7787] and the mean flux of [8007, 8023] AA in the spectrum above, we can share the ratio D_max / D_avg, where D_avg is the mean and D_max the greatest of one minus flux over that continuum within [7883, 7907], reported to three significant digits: 14.6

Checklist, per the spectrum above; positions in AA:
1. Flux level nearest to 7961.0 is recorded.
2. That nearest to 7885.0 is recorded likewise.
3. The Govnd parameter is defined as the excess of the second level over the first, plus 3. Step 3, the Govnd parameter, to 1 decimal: 1.6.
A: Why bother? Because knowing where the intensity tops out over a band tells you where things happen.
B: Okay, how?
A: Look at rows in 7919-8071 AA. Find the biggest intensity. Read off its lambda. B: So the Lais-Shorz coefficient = 8041.0 AA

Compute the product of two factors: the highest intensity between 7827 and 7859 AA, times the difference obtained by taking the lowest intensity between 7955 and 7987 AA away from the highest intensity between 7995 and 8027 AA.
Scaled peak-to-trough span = 133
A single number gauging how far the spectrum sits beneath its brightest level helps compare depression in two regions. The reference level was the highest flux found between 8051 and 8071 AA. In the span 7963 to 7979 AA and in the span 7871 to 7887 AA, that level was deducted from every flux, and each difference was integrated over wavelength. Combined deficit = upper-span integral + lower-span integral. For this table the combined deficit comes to -53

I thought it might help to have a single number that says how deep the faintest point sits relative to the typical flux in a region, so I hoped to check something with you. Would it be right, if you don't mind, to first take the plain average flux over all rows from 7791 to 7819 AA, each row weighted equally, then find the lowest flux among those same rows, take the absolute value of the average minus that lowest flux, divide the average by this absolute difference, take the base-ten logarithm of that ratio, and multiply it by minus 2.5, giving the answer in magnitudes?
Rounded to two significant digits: -3.9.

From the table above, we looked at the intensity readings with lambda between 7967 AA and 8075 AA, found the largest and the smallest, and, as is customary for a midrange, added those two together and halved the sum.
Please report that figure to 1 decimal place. 60.3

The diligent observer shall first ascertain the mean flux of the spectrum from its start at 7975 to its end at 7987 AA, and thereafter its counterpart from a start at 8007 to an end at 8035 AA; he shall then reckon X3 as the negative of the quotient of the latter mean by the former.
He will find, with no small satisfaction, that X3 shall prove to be -1.01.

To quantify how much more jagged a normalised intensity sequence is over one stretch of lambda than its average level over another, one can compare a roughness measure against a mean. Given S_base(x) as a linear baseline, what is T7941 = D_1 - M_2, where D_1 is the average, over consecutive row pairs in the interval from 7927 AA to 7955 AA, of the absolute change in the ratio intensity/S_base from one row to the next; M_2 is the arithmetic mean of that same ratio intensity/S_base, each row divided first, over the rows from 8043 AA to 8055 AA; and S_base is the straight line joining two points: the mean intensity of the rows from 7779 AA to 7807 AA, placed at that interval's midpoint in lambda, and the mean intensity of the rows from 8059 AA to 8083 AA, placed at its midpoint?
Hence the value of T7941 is -0.994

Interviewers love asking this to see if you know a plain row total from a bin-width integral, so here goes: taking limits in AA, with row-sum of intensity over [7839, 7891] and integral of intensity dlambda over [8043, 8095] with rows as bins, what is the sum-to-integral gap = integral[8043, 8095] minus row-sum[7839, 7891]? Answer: 2333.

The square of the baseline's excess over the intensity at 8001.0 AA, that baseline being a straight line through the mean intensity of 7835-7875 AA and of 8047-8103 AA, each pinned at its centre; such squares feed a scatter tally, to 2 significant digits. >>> 5.3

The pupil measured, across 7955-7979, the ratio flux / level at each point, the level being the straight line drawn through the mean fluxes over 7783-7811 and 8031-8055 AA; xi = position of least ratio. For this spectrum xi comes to 7977.0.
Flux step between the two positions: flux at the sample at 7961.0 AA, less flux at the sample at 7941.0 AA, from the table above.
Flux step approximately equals 3.9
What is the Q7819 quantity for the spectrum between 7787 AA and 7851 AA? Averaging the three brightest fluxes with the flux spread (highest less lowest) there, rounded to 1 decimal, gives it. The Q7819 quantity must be 33.8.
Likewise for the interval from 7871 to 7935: 32.4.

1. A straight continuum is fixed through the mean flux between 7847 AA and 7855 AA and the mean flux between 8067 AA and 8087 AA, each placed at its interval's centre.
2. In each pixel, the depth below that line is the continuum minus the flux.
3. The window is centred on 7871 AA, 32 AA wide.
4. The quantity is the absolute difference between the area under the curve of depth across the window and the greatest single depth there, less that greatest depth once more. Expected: 75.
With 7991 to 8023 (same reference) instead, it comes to 26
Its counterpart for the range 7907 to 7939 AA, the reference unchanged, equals 70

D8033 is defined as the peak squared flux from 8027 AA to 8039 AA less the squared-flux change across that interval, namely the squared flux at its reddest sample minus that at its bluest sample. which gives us 3588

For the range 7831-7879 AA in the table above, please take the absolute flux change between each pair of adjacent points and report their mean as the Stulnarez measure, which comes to 1.1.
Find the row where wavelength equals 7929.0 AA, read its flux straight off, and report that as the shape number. 60.3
